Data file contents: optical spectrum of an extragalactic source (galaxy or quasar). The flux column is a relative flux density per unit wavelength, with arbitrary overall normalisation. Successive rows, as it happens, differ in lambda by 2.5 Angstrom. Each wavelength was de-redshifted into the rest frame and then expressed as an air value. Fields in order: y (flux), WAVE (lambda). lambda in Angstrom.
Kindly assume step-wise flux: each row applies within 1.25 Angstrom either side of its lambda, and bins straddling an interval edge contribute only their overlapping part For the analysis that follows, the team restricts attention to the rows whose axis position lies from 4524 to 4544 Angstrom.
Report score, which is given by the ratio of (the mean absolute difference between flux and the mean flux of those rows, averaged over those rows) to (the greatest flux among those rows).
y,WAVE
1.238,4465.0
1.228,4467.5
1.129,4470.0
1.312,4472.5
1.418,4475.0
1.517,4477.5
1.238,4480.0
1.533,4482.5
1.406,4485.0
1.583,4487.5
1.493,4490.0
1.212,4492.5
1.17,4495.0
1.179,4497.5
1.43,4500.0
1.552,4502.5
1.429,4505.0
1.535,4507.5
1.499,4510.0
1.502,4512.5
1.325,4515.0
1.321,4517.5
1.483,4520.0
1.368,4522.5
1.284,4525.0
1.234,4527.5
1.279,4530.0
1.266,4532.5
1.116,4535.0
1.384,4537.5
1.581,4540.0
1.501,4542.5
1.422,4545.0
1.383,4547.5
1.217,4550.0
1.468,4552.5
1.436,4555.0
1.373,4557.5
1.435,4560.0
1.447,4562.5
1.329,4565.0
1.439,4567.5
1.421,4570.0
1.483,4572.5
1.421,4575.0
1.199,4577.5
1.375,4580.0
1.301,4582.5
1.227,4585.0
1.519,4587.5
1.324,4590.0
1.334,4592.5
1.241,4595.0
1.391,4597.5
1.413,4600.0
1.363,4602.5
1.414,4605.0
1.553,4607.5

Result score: 0.075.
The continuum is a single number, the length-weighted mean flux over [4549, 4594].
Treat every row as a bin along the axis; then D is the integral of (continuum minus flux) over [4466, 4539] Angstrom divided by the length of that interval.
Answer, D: 0.015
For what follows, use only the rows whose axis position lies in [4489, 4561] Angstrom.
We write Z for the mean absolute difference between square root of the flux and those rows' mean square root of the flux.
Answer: 0.045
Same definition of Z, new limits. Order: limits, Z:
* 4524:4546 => 0.050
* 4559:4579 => 0.029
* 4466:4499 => 0.060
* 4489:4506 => 0.061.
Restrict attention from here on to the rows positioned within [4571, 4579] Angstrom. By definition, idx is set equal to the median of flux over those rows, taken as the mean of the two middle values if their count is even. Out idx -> 1.42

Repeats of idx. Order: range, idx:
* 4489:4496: 1.21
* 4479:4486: 1.41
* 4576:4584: 1.30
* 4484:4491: 1.49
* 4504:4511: 1.50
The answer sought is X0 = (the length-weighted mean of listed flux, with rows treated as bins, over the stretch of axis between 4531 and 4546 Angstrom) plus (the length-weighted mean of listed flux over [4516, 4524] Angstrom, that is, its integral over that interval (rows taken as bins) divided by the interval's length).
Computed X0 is 2.76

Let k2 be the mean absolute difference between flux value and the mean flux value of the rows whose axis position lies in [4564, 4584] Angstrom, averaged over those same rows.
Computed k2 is 0.071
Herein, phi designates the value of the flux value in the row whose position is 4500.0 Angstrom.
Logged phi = 1.43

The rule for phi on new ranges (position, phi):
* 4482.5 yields 1.533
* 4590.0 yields 1.324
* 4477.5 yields 1.517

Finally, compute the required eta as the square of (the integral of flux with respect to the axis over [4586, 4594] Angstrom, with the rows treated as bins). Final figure 122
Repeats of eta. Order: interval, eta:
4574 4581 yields 86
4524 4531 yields 78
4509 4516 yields 102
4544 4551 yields 88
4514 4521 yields 93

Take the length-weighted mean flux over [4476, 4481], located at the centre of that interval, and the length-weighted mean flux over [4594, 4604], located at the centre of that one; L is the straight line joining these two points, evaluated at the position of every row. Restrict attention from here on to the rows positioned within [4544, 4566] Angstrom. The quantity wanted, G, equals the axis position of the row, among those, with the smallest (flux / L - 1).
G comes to 4550.0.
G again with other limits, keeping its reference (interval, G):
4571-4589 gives 4577.5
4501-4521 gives 4517.5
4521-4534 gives 4527.5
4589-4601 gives 4595.0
